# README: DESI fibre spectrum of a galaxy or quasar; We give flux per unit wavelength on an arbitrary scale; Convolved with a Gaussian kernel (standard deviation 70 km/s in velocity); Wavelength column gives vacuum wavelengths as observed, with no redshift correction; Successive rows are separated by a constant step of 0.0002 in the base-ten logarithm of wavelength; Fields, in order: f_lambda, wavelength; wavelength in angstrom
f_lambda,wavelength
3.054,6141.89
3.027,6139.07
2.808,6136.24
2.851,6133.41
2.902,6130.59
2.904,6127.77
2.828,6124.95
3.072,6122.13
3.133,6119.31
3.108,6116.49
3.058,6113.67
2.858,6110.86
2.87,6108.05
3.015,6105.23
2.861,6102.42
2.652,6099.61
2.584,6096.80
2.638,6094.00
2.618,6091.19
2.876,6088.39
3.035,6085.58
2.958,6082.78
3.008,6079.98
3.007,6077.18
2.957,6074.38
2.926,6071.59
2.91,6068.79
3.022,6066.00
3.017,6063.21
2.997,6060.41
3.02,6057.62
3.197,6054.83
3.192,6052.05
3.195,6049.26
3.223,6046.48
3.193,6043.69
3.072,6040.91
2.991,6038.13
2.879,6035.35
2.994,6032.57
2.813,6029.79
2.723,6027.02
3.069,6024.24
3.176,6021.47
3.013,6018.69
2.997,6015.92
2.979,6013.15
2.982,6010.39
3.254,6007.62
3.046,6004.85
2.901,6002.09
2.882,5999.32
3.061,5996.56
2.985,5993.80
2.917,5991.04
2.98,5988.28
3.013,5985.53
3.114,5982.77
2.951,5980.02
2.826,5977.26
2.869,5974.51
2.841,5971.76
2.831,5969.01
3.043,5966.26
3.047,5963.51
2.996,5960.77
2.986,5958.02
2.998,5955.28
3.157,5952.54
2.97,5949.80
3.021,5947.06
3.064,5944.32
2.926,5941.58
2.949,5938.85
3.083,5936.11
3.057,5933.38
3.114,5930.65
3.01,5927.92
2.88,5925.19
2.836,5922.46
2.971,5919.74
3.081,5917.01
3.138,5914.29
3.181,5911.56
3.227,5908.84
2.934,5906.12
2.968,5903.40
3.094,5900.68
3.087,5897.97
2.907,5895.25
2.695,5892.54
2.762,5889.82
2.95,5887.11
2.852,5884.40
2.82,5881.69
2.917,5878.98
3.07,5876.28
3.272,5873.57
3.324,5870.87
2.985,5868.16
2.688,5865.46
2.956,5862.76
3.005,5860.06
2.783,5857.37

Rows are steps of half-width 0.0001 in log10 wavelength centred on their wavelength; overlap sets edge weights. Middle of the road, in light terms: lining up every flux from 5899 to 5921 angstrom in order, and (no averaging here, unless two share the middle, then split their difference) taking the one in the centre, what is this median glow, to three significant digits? 3.09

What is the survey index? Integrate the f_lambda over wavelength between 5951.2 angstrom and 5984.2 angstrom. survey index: 98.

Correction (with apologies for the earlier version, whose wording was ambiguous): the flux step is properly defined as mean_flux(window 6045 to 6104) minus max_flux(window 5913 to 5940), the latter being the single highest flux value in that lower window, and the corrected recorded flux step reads -0.19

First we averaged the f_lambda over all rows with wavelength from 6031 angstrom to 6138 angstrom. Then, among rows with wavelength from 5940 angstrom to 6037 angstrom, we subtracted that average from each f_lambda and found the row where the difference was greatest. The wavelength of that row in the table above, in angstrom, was 6007.62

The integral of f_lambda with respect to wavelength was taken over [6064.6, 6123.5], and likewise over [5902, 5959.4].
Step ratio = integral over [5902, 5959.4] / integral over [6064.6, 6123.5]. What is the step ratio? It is 1.01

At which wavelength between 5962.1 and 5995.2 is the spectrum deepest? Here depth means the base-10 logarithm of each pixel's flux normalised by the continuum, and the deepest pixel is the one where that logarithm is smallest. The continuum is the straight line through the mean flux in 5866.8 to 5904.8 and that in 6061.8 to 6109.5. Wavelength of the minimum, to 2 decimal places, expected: 5977.26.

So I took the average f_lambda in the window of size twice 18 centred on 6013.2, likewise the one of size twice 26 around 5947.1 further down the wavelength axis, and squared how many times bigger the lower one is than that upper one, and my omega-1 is 1.00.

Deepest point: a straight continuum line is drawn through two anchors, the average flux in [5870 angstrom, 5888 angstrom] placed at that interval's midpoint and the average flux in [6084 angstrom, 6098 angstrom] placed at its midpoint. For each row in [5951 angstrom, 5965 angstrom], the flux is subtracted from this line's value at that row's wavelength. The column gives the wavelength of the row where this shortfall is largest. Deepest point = 5958.02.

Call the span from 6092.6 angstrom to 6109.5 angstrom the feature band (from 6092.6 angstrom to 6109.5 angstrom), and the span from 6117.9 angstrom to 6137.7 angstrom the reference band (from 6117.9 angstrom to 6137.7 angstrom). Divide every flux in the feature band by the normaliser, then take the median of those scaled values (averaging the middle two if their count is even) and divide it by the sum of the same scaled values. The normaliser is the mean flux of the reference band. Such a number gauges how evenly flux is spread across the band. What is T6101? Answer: 0.166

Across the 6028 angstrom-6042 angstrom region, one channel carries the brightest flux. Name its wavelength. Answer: 6040.91 angstrom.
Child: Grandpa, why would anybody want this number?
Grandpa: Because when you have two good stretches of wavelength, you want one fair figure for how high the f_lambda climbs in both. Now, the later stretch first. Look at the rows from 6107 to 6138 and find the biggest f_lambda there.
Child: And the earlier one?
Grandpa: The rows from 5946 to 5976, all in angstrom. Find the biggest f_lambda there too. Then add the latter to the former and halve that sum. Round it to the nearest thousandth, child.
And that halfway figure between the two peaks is 3.145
